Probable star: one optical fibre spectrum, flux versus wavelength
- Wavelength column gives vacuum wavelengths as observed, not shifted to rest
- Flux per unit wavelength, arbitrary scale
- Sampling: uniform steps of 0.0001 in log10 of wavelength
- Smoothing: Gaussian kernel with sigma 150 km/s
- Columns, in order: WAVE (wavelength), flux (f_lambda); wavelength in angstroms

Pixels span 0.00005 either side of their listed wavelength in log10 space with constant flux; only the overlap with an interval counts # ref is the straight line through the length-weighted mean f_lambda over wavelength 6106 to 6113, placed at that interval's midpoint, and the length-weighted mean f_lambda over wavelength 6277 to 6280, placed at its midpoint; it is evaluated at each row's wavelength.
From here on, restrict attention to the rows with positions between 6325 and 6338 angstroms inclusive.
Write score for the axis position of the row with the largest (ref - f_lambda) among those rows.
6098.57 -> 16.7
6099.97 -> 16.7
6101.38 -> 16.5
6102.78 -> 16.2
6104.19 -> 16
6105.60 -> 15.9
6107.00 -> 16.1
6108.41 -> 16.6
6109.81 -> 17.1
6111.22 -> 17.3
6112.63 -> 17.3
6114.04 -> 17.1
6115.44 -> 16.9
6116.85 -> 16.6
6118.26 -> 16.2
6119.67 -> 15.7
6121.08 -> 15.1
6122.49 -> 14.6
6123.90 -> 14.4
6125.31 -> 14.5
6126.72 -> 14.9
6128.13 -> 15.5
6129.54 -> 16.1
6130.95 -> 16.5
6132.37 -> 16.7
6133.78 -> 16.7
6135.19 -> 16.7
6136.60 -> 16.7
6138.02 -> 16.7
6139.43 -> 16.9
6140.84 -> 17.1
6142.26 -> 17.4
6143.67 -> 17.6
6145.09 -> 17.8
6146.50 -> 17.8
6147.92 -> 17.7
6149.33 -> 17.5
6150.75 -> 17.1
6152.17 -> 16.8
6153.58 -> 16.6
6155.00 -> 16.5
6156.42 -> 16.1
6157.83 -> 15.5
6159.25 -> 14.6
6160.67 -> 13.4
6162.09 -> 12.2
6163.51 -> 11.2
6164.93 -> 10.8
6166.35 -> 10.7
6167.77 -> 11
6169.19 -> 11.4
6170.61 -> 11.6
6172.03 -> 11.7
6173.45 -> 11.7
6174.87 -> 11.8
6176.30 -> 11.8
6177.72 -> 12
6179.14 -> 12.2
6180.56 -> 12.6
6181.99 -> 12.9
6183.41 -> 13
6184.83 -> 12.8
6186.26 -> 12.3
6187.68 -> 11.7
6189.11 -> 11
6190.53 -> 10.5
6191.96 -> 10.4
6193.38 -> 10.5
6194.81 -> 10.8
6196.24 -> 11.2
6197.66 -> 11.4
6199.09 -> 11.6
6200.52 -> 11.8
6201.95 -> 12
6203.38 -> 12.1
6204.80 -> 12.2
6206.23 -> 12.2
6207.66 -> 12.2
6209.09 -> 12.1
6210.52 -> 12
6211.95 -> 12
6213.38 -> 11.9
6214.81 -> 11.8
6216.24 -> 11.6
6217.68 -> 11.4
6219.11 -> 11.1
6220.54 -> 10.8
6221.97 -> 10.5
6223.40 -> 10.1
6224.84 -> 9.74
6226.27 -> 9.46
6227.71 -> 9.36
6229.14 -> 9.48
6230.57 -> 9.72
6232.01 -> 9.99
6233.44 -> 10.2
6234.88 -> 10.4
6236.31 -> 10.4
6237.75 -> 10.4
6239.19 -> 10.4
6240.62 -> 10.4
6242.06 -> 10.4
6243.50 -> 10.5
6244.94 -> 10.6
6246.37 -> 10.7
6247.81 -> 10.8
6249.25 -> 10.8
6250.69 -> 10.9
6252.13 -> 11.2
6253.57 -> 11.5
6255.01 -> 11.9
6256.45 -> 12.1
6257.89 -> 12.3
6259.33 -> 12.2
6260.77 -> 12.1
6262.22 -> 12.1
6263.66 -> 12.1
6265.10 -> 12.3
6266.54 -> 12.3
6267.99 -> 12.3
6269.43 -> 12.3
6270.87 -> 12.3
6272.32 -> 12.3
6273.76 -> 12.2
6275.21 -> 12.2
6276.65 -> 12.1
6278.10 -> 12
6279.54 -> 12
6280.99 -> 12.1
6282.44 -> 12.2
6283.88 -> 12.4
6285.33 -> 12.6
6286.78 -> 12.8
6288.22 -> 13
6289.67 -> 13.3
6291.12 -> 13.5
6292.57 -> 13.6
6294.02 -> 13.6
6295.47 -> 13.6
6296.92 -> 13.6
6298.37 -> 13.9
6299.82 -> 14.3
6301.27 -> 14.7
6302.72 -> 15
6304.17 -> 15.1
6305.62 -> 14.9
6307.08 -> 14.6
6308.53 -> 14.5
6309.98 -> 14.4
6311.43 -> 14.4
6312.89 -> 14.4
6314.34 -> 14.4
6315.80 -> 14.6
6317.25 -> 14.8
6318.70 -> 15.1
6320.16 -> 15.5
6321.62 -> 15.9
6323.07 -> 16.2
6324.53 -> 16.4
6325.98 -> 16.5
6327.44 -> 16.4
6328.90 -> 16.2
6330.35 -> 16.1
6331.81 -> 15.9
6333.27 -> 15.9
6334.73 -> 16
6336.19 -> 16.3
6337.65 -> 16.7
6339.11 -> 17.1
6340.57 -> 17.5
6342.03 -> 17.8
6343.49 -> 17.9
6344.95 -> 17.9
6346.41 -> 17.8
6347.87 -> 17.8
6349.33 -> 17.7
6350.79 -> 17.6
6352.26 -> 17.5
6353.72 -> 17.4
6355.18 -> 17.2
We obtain 6331.81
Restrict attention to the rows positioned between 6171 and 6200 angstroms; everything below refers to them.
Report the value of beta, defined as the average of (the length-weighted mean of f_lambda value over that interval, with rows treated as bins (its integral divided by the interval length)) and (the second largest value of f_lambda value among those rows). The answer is 12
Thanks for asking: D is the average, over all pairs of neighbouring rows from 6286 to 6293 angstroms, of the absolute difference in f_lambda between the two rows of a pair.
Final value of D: 0.20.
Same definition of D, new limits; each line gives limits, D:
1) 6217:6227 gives 0.32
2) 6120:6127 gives 0.30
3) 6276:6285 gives 0.10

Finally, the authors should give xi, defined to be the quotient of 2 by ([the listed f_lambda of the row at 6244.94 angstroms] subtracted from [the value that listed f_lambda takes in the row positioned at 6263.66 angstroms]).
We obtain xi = 1.3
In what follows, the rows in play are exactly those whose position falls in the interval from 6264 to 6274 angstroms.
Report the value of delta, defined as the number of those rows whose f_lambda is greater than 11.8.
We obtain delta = 7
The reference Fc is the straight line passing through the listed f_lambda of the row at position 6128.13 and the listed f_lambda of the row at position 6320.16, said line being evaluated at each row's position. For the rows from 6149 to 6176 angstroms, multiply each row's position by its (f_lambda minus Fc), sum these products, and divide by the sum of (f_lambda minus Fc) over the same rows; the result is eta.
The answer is 6171.1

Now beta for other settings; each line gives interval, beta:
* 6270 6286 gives 12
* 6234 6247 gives 11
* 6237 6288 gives 12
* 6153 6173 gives 15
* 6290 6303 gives 14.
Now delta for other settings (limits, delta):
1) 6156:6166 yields 5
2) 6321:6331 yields 7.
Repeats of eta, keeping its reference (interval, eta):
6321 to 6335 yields 6327.6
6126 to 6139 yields 6134.8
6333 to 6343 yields 6339.2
